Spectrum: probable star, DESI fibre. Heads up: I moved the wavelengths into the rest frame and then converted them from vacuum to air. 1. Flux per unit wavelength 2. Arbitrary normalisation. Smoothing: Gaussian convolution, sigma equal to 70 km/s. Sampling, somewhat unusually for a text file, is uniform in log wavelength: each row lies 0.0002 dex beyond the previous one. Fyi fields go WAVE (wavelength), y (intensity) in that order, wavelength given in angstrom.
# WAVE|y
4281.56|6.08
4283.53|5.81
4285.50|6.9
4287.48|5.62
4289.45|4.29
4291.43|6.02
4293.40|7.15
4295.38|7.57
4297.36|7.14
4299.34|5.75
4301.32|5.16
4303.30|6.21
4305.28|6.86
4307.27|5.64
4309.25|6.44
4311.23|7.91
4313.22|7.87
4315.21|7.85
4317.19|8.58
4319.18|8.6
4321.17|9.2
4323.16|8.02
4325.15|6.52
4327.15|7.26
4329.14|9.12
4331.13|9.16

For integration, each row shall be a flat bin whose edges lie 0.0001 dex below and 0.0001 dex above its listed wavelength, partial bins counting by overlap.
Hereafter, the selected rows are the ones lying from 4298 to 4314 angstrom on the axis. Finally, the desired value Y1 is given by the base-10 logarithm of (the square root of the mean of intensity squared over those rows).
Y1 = 0.82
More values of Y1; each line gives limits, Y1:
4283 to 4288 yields 0.79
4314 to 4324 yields 0.93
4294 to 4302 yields 0.81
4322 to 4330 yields 0.89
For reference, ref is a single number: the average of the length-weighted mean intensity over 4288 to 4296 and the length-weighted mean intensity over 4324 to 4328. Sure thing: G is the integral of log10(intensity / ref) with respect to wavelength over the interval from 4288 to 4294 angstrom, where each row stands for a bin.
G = -0.4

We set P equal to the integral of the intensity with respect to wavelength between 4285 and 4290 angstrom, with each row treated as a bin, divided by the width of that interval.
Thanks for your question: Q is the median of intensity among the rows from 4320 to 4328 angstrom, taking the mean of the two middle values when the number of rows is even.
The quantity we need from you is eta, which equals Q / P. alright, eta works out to 1.4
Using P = 5.6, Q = 7.6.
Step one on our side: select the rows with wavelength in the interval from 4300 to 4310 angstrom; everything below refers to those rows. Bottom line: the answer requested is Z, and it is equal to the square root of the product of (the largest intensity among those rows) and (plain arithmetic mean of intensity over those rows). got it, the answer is 6.4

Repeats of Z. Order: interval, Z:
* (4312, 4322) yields 8.8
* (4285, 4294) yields 6.5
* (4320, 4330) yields 8.6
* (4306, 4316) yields 7.5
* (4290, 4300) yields 7.1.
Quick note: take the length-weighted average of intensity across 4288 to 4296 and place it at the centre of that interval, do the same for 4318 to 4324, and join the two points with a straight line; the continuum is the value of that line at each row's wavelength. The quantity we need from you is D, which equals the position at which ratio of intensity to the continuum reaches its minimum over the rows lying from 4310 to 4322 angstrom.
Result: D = 4315.21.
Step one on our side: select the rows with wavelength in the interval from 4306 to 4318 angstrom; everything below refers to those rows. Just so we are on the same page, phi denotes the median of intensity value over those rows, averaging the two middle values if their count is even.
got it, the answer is 7.9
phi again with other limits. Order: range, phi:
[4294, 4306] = 6.5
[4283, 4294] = 5.9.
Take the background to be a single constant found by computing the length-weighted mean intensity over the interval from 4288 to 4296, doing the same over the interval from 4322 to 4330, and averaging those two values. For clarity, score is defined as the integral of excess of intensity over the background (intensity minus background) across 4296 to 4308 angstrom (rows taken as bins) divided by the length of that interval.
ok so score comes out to -0.8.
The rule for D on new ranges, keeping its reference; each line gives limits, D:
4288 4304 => 4289.45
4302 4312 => 4307.27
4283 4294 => 4289.45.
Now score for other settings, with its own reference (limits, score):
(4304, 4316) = 0.1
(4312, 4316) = 0.9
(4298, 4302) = -1.3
